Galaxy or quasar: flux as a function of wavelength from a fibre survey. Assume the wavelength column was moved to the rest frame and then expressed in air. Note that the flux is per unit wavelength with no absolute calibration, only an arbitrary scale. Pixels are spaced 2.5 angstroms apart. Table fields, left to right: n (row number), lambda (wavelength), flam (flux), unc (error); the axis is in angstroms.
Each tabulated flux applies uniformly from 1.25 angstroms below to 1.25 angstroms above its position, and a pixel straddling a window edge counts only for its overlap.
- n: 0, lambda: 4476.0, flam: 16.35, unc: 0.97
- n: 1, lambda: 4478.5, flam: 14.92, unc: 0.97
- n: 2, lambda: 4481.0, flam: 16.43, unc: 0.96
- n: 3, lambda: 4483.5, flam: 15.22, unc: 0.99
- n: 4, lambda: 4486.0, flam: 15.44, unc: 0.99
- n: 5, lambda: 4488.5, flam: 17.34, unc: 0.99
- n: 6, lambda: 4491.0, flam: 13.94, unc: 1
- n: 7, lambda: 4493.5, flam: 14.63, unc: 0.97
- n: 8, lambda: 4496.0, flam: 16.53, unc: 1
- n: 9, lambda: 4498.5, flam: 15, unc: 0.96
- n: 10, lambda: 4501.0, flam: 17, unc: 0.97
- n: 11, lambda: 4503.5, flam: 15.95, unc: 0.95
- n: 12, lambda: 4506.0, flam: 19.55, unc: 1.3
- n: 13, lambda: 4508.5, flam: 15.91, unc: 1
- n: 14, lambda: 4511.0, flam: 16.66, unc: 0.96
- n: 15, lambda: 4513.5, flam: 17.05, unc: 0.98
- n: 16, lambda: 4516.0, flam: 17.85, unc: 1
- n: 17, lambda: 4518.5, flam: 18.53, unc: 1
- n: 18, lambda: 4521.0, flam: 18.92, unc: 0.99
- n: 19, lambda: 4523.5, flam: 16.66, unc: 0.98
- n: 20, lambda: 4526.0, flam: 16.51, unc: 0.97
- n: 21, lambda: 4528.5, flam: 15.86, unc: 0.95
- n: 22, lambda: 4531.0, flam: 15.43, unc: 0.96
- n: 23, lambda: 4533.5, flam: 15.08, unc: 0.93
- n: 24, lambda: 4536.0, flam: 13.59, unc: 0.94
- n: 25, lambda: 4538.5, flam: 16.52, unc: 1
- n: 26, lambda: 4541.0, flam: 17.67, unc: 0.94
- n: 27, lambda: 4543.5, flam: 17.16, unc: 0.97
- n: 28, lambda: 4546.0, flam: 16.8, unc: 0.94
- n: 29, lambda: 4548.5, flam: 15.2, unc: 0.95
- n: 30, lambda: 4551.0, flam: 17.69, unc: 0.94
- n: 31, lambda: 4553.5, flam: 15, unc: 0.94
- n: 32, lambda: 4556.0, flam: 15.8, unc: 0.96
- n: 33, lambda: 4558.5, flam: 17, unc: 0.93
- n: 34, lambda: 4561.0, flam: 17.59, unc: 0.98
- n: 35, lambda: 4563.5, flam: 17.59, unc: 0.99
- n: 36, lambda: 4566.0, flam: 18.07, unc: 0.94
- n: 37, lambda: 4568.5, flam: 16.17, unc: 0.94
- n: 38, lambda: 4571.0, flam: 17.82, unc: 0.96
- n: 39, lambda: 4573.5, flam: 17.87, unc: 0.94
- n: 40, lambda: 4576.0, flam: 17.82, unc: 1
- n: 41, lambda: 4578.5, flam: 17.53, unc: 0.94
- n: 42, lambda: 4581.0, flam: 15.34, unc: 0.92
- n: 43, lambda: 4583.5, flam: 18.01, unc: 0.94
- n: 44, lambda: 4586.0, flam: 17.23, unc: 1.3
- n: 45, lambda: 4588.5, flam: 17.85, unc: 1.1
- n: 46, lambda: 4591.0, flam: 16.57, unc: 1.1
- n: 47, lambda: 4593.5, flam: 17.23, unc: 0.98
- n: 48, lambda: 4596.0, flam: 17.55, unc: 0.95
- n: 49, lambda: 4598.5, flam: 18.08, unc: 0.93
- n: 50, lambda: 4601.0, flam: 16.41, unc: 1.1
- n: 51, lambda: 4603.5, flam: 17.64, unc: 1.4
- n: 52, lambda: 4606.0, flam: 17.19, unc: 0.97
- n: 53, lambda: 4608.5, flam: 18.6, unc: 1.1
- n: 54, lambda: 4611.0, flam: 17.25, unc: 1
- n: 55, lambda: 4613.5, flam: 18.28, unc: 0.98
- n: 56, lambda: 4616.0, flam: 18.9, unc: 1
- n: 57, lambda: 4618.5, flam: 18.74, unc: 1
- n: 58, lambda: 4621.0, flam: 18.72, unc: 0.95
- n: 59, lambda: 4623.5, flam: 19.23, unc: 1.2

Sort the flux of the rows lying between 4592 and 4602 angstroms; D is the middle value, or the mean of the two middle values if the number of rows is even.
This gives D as 17.4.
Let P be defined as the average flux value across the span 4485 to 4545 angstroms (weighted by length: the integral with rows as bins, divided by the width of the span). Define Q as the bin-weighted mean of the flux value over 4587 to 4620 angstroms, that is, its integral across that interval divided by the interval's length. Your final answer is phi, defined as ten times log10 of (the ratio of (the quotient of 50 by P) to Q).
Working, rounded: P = 16.5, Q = 17.7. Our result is -7.66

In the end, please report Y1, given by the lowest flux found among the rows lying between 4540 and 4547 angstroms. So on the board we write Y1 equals 16.8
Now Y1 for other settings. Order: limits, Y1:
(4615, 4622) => 18.72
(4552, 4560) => 15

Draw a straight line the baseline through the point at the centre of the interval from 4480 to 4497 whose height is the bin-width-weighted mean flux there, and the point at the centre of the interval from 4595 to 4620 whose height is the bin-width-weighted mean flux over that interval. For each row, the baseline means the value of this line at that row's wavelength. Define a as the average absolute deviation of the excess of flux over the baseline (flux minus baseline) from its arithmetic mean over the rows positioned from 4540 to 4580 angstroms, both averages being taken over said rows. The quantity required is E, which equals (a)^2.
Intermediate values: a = 0.7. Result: 0.53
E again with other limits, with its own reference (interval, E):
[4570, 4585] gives 0.50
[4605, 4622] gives 0.28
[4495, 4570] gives 1.04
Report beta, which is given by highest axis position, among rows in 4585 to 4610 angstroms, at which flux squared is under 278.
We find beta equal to 4601.0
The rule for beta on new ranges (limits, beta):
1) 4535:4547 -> 4538.5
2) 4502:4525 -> 4523.5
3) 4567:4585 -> 4581.0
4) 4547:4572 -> 4568.5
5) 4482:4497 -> 4496.0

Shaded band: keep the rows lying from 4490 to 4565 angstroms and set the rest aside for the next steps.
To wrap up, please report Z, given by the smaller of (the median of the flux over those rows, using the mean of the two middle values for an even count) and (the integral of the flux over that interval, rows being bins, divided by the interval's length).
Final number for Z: 16.5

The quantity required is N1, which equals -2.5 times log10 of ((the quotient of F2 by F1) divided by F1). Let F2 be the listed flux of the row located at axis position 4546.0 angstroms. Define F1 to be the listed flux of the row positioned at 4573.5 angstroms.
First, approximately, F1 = 17.87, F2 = 16.8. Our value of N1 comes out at 3.20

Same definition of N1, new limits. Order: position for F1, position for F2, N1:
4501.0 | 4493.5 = 3.24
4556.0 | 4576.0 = 2.87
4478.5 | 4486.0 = 2.90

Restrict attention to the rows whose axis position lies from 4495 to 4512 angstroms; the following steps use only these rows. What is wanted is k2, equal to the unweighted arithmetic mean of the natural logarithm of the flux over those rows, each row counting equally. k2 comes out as 2.81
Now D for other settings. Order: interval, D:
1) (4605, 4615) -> 17.8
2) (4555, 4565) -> 17.3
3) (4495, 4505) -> 16.2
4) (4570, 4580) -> 17.8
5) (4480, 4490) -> 15.9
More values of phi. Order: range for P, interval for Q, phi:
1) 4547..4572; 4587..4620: -7.74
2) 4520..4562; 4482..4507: -7.20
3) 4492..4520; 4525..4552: -7.33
